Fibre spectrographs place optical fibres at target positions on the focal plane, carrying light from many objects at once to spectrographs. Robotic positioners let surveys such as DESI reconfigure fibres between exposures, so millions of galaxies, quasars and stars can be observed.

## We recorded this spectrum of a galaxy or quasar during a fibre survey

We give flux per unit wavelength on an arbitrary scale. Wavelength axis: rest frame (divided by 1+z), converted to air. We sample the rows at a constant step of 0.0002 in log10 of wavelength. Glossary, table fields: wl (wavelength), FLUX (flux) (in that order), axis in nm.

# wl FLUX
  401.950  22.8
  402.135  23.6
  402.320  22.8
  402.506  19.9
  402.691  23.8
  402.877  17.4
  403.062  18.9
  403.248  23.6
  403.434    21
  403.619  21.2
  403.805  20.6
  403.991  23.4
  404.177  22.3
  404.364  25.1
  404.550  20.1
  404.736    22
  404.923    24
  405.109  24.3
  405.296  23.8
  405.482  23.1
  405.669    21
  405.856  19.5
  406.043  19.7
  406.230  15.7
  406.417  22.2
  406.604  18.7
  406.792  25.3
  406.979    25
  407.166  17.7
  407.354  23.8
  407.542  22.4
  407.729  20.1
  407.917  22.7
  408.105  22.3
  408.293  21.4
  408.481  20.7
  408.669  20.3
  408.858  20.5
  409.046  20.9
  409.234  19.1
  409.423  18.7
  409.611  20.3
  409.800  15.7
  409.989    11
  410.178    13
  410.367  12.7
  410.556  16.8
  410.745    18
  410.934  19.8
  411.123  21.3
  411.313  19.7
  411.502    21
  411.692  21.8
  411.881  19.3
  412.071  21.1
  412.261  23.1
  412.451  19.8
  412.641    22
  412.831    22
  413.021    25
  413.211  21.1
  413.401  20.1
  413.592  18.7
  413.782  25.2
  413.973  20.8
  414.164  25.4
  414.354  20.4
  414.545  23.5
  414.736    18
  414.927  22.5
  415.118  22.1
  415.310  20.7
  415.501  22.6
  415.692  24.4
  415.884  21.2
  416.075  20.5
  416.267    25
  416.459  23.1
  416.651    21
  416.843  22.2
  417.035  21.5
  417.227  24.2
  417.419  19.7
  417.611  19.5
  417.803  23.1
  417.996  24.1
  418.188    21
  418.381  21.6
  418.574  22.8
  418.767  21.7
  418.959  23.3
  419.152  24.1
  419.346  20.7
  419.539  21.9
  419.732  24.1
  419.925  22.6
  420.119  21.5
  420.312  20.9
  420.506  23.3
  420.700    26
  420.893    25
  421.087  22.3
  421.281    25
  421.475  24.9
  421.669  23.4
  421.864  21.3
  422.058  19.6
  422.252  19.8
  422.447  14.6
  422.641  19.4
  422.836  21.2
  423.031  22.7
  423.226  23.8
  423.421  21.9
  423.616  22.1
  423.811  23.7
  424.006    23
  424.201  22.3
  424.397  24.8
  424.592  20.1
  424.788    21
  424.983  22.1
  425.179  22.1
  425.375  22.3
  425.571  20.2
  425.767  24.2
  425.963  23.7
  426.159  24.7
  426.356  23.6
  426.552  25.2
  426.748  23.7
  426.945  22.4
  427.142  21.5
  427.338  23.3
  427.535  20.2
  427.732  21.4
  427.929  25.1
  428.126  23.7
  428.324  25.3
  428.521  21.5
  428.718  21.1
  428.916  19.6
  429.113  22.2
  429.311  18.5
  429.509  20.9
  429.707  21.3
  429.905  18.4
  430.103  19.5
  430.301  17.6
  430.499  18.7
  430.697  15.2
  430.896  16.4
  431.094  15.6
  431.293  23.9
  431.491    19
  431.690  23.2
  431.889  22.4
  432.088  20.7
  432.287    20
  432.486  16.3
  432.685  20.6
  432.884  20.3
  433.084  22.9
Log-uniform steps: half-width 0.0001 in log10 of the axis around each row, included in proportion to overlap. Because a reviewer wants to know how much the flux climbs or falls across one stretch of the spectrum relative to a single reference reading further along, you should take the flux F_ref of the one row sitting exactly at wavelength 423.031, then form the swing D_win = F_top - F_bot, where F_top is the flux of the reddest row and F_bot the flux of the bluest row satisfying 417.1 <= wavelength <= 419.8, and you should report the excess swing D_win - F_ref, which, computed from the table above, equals -23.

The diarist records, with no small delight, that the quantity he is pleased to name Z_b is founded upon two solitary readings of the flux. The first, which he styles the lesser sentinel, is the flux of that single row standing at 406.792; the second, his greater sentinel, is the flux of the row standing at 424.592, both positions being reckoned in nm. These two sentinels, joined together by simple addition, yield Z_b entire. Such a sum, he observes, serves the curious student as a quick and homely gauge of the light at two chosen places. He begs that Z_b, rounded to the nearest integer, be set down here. 45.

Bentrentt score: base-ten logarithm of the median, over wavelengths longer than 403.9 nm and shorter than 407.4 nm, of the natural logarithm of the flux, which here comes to 0.492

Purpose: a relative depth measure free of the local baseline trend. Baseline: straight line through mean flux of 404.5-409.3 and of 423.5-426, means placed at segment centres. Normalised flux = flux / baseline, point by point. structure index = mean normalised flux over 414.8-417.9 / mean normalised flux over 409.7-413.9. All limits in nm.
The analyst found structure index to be 1.12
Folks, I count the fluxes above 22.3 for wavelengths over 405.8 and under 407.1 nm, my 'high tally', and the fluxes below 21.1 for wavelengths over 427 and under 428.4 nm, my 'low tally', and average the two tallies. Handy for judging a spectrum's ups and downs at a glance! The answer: 1.5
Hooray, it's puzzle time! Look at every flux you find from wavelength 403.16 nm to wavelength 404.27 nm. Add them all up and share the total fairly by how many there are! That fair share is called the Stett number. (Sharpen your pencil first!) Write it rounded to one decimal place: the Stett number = 22.0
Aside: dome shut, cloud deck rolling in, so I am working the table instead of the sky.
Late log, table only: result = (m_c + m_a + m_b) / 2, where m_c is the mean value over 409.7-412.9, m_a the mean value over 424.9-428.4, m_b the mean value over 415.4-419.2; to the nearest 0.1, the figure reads 32.0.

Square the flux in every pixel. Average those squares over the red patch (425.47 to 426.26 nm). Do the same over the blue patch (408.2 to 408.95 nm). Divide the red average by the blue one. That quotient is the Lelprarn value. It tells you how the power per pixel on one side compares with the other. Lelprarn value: 1.3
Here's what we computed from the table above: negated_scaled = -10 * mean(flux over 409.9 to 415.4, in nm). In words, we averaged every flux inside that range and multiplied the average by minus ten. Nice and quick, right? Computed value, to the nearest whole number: -202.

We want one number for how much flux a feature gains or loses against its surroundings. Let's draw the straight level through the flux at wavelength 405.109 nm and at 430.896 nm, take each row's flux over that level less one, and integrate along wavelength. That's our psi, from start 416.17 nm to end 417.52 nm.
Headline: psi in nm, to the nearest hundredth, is 0.11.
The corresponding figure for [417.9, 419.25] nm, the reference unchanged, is 0.17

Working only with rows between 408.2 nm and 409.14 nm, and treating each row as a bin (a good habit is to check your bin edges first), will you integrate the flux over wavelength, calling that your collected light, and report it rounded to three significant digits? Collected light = 19.5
